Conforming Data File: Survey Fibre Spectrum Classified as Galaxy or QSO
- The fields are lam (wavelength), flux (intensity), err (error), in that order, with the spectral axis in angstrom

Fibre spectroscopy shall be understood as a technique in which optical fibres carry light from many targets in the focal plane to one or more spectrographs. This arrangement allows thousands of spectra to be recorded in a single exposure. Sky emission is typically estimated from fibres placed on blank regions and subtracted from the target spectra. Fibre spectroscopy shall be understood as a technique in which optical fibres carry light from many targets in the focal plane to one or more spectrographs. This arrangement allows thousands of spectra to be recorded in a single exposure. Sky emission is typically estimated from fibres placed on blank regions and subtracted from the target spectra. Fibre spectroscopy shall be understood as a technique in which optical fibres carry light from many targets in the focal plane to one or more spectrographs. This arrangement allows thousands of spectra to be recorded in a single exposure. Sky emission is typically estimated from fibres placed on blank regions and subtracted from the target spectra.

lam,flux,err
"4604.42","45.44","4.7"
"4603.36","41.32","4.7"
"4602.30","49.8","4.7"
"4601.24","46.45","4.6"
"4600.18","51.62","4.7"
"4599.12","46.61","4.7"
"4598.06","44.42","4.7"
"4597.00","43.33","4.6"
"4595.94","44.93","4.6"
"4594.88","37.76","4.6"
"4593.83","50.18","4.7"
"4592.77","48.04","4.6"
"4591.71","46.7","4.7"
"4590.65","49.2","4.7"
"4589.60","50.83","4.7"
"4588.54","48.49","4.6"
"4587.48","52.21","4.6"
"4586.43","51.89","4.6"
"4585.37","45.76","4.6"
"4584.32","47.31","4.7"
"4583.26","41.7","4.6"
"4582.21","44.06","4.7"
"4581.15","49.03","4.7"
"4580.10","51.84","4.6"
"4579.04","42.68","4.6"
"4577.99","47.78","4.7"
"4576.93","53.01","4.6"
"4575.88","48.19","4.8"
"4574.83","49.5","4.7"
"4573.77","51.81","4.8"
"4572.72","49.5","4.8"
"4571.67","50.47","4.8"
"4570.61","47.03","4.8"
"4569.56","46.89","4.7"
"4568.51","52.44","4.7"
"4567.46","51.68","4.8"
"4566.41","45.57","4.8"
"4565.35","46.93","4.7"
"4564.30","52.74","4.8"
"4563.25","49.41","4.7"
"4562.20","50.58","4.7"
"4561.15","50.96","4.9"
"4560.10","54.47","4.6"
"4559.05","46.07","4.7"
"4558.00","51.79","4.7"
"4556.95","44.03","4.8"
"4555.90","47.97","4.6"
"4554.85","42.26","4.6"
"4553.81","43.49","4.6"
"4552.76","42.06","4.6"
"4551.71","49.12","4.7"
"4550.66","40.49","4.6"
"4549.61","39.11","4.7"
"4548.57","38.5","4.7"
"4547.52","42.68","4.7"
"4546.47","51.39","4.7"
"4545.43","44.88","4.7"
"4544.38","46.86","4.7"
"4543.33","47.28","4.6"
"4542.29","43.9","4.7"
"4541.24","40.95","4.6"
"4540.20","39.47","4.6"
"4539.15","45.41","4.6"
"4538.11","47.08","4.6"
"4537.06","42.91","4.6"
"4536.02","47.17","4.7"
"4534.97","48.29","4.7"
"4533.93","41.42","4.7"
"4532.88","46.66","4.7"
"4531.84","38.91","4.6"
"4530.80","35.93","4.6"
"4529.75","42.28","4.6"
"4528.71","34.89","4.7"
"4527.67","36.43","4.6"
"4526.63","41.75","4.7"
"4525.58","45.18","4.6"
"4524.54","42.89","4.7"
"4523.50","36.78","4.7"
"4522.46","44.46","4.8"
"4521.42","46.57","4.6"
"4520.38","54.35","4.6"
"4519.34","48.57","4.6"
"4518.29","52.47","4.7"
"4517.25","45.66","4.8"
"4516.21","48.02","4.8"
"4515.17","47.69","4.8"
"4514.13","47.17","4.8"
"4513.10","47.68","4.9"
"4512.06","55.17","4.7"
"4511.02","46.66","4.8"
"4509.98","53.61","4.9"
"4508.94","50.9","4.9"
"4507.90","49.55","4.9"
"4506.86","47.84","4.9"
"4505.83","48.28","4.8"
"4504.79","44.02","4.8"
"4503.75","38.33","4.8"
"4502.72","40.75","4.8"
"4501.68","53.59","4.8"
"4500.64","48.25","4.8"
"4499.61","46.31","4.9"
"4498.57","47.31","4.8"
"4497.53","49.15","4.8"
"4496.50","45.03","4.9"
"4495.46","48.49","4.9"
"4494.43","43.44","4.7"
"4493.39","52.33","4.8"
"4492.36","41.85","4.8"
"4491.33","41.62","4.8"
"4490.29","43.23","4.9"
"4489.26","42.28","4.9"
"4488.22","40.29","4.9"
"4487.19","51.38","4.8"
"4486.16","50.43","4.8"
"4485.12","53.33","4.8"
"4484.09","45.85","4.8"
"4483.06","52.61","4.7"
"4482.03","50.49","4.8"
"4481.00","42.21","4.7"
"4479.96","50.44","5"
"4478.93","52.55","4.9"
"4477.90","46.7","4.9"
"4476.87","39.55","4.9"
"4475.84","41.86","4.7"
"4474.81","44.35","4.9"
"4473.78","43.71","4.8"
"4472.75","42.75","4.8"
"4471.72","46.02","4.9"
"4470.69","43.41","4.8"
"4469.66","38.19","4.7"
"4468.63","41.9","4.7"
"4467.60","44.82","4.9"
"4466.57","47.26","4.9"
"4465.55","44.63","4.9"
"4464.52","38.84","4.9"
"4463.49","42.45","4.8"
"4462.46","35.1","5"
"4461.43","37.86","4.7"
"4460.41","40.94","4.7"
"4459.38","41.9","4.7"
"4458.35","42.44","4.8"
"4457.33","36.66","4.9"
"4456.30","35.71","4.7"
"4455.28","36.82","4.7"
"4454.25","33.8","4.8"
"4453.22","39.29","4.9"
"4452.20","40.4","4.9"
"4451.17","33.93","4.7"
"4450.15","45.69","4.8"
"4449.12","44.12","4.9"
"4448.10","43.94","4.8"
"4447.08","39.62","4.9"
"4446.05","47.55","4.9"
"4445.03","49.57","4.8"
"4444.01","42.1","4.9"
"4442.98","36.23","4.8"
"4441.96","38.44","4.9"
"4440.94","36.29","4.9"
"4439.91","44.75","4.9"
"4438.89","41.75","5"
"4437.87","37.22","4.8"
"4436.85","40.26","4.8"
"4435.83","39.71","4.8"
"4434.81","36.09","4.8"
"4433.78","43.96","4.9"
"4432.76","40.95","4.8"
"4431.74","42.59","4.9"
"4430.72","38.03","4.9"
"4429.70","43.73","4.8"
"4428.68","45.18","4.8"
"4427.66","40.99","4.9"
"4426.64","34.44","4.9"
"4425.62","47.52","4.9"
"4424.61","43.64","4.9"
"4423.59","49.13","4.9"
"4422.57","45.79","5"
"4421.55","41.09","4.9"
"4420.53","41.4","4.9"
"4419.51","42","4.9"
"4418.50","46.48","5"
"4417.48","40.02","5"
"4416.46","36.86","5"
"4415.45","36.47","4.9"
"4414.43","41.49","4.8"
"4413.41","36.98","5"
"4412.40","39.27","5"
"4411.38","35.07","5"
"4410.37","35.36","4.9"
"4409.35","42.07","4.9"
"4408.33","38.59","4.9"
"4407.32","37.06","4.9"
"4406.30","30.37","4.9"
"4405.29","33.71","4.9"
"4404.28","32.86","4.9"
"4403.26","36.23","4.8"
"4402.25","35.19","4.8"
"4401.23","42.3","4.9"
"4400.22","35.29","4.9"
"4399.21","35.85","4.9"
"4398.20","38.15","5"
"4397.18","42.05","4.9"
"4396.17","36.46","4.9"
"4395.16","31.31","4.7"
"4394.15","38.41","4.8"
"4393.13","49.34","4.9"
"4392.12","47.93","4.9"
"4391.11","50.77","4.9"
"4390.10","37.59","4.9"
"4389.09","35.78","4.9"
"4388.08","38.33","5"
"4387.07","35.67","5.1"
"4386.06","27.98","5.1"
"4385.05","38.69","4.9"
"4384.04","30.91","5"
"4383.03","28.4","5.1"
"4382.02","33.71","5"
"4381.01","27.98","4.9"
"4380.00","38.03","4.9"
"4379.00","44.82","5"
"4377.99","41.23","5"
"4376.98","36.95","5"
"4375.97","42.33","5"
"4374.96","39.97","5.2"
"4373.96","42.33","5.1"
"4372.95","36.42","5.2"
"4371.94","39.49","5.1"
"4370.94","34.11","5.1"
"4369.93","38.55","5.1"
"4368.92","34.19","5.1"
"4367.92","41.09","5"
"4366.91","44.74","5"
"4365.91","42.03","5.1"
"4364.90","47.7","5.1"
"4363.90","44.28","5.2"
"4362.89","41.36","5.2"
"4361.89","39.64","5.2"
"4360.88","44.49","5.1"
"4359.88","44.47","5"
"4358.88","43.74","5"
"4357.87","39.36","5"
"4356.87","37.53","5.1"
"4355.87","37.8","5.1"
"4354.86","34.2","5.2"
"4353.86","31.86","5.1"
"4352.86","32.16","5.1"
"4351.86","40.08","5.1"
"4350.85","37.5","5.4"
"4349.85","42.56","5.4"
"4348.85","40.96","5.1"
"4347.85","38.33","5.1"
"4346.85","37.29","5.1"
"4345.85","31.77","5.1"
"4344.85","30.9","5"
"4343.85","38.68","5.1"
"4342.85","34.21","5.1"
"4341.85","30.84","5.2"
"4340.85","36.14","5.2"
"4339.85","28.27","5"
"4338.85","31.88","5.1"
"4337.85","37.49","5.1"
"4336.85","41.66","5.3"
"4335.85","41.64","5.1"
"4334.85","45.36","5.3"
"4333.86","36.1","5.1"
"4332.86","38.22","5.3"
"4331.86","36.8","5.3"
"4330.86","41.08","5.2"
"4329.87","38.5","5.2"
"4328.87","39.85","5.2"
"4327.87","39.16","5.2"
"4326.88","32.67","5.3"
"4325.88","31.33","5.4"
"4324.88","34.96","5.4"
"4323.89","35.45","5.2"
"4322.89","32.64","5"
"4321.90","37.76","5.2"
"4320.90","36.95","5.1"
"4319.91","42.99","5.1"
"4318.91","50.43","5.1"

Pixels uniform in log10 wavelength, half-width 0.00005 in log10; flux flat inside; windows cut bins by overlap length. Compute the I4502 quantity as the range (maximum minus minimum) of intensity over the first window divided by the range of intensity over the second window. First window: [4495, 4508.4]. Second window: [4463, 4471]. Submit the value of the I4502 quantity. 1.7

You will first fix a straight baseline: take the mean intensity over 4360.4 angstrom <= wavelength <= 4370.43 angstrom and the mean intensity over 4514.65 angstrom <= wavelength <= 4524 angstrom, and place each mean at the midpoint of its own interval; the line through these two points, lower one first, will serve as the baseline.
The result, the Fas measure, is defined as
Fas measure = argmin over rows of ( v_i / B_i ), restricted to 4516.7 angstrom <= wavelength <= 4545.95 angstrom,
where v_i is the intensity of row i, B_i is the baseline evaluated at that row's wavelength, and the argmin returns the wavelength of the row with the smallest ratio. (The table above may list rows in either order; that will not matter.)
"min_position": 4528.71 angstrom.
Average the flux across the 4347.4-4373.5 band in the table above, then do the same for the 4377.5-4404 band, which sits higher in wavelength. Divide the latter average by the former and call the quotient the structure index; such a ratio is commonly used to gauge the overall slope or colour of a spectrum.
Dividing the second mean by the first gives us 0.95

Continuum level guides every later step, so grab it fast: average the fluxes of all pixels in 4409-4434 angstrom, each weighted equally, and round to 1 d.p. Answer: 41.2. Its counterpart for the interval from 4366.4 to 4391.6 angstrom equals 37.6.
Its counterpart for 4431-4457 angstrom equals 40.4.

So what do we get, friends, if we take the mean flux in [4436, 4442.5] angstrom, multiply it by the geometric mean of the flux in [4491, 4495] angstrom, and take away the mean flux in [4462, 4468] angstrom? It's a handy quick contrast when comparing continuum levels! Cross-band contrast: 1733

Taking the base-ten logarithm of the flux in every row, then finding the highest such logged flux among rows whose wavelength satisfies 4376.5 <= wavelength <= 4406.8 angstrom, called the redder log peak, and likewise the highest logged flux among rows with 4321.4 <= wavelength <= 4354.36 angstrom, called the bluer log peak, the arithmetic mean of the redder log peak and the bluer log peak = 1.68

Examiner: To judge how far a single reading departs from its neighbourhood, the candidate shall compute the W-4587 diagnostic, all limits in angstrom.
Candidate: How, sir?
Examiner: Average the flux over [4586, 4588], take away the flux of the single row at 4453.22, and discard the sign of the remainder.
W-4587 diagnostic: 13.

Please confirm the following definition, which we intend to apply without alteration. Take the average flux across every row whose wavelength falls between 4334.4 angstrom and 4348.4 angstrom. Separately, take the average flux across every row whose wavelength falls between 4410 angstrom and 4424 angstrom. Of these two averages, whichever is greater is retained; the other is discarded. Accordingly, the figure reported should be 40.5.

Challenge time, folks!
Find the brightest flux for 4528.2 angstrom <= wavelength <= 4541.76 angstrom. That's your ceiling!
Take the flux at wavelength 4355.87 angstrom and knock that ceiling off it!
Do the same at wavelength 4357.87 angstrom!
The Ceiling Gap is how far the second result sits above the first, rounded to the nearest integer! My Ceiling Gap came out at 2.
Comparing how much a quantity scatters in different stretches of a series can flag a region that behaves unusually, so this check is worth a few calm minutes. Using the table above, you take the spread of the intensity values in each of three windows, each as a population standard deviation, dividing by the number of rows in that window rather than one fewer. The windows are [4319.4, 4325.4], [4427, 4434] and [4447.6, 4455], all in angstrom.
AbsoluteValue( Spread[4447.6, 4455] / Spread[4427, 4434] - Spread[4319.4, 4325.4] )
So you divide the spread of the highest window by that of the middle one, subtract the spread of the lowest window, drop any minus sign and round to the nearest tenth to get 1.2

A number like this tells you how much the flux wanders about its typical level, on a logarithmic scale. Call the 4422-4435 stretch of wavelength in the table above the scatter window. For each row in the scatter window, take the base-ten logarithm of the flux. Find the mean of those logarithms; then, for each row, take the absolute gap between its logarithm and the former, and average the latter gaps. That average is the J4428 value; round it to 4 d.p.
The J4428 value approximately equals 0.0354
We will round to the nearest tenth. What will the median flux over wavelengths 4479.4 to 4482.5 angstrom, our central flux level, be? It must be 50.4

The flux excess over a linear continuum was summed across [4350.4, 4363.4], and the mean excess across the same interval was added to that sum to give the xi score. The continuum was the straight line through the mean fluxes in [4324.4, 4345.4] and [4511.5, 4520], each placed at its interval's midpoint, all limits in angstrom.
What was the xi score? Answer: 11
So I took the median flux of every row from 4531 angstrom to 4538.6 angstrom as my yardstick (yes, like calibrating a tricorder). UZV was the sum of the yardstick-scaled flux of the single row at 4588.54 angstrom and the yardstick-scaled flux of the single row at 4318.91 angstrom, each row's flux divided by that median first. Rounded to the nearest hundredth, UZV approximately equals 2.12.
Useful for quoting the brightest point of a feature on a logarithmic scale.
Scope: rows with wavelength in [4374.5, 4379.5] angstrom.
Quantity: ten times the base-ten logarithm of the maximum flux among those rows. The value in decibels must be 16.5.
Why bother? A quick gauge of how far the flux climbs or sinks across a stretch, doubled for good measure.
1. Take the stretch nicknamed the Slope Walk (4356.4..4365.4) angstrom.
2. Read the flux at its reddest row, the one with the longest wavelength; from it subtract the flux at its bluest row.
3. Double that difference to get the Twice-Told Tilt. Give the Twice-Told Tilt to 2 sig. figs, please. 20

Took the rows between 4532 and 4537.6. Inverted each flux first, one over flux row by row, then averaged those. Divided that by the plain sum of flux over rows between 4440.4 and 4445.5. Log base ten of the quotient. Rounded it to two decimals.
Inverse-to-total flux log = -3.96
